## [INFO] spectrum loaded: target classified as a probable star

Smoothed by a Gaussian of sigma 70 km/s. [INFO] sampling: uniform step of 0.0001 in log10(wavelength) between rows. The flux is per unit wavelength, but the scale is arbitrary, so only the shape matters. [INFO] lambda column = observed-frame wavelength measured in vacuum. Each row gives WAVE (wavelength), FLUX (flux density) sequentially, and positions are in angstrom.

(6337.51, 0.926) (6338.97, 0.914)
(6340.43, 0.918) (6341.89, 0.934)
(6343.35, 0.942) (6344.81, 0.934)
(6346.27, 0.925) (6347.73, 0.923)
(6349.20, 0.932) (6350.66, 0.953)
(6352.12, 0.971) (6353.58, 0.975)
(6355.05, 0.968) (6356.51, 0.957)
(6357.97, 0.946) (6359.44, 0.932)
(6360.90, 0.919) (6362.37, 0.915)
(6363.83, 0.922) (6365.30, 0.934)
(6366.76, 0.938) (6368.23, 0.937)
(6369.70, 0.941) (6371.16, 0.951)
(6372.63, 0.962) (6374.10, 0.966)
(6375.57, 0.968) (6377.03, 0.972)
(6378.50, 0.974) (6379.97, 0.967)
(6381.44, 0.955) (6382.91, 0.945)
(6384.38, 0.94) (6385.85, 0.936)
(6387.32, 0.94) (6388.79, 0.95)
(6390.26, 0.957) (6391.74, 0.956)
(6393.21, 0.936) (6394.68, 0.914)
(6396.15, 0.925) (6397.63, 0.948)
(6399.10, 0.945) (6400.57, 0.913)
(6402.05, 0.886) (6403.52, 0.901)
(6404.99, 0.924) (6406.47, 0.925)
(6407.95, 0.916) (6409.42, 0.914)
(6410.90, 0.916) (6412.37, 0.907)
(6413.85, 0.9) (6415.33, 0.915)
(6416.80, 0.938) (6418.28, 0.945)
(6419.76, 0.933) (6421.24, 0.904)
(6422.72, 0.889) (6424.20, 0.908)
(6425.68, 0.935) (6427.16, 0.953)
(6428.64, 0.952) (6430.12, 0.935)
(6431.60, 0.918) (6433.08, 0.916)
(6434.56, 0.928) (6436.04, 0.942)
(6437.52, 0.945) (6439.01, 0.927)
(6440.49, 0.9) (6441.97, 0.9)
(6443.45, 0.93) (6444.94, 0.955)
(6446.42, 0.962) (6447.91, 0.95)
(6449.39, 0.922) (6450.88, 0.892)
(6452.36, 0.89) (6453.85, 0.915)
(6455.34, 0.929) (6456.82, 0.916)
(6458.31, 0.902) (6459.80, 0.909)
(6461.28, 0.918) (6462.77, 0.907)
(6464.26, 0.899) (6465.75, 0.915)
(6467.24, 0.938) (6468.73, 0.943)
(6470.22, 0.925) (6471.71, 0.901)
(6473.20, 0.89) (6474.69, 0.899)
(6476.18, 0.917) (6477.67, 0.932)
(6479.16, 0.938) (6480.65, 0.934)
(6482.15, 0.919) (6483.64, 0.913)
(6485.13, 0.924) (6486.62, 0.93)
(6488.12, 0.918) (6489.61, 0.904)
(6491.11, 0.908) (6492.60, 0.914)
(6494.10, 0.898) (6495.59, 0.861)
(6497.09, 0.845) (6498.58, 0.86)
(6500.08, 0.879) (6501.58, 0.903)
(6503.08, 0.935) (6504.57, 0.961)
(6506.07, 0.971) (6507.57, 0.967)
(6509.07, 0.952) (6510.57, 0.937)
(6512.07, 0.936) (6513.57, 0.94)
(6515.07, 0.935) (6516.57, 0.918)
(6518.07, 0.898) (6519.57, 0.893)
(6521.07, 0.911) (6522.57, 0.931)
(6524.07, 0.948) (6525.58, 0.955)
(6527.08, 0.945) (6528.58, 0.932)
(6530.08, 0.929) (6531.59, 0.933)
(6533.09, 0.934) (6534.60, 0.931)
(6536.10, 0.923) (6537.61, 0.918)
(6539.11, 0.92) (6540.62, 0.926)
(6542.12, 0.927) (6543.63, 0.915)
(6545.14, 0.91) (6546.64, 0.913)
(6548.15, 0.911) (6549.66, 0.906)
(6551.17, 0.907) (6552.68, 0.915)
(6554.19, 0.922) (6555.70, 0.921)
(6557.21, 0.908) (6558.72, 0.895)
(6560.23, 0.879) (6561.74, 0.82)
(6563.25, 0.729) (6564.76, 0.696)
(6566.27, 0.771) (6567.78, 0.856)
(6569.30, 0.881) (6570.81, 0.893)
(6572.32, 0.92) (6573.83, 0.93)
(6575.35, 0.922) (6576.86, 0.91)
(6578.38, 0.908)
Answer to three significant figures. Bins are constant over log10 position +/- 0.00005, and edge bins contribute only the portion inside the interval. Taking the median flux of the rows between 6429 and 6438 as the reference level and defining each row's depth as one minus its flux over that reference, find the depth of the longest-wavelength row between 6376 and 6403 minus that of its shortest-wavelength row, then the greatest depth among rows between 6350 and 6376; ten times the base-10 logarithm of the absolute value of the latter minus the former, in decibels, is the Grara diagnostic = -11.3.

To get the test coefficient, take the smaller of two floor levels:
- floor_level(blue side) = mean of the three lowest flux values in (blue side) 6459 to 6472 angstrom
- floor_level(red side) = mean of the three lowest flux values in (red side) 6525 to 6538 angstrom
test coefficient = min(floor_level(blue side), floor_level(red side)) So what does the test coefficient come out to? 0.902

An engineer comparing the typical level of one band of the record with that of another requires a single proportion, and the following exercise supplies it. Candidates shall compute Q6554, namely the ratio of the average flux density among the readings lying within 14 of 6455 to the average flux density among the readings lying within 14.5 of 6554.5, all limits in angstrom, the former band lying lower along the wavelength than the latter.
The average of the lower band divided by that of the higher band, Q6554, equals 1.05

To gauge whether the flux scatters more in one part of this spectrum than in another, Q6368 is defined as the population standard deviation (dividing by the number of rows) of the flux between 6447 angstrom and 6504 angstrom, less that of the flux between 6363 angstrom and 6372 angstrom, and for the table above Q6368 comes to 0.014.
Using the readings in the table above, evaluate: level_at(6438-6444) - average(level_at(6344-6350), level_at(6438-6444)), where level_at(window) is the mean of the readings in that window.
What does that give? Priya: -0.007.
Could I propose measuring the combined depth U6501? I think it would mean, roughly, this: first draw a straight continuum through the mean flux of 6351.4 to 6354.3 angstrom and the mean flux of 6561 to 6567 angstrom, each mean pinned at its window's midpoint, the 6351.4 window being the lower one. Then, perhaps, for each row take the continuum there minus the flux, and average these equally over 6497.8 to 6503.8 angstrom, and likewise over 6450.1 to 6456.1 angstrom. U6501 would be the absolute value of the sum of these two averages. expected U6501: 0.11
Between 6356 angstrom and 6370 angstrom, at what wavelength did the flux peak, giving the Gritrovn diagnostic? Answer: 6356.51 angstrom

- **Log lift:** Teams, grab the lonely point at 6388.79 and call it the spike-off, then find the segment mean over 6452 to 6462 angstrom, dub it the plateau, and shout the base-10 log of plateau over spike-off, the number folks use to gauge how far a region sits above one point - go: -0.018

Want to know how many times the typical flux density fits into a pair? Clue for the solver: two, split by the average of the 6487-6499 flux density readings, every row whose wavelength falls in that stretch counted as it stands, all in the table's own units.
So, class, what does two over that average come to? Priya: 2.25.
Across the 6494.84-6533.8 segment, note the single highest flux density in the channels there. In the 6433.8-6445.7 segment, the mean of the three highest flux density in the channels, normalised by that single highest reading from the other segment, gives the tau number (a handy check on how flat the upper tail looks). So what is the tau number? 0.98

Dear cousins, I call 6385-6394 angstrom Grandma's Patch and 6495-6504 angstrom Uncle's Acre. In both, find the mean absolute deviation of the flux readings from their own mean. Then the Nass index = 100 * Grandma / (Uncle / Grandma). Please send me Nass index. 0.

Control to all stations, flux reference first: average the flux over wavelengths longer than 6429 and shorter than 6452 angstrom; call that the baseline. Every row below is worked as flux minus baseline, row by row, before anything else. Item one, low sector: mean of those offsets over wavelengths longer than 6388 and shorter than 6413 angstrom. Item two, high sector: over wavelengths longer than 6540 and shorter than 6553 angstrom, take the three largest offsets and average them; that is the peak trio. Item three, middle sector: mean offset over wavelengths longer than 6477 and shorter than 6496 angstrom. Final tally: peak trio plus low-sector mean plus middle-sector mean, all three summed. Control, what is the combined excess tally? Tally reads -0.021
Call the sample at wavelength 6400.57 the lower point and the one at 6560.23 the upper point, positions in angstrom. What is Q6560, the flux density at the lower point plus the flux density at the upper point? 1.79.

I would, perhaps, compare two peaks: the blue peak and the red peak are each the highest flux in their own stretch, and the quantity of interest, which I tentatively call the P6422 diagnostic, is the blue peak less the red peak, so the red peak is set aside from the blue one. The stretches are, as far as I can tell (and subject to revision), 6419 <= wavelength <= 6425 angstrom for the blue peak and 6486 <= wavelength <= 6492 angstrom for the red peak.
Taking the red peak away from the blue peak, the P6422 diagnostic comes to 0.003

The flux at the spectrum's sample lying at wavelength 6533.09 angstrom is 0.934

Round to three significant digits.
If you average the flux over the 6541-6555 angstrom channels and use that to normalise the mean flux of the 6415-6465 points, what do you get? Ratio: 1.01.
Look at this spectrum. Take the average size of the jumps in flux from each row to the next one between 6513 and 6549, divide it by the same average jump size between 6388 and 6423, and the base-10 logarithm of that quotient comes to -0.23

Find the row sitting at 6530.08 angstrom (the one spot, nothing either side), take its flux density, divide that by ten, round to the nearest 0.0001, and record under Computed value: 0.0929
